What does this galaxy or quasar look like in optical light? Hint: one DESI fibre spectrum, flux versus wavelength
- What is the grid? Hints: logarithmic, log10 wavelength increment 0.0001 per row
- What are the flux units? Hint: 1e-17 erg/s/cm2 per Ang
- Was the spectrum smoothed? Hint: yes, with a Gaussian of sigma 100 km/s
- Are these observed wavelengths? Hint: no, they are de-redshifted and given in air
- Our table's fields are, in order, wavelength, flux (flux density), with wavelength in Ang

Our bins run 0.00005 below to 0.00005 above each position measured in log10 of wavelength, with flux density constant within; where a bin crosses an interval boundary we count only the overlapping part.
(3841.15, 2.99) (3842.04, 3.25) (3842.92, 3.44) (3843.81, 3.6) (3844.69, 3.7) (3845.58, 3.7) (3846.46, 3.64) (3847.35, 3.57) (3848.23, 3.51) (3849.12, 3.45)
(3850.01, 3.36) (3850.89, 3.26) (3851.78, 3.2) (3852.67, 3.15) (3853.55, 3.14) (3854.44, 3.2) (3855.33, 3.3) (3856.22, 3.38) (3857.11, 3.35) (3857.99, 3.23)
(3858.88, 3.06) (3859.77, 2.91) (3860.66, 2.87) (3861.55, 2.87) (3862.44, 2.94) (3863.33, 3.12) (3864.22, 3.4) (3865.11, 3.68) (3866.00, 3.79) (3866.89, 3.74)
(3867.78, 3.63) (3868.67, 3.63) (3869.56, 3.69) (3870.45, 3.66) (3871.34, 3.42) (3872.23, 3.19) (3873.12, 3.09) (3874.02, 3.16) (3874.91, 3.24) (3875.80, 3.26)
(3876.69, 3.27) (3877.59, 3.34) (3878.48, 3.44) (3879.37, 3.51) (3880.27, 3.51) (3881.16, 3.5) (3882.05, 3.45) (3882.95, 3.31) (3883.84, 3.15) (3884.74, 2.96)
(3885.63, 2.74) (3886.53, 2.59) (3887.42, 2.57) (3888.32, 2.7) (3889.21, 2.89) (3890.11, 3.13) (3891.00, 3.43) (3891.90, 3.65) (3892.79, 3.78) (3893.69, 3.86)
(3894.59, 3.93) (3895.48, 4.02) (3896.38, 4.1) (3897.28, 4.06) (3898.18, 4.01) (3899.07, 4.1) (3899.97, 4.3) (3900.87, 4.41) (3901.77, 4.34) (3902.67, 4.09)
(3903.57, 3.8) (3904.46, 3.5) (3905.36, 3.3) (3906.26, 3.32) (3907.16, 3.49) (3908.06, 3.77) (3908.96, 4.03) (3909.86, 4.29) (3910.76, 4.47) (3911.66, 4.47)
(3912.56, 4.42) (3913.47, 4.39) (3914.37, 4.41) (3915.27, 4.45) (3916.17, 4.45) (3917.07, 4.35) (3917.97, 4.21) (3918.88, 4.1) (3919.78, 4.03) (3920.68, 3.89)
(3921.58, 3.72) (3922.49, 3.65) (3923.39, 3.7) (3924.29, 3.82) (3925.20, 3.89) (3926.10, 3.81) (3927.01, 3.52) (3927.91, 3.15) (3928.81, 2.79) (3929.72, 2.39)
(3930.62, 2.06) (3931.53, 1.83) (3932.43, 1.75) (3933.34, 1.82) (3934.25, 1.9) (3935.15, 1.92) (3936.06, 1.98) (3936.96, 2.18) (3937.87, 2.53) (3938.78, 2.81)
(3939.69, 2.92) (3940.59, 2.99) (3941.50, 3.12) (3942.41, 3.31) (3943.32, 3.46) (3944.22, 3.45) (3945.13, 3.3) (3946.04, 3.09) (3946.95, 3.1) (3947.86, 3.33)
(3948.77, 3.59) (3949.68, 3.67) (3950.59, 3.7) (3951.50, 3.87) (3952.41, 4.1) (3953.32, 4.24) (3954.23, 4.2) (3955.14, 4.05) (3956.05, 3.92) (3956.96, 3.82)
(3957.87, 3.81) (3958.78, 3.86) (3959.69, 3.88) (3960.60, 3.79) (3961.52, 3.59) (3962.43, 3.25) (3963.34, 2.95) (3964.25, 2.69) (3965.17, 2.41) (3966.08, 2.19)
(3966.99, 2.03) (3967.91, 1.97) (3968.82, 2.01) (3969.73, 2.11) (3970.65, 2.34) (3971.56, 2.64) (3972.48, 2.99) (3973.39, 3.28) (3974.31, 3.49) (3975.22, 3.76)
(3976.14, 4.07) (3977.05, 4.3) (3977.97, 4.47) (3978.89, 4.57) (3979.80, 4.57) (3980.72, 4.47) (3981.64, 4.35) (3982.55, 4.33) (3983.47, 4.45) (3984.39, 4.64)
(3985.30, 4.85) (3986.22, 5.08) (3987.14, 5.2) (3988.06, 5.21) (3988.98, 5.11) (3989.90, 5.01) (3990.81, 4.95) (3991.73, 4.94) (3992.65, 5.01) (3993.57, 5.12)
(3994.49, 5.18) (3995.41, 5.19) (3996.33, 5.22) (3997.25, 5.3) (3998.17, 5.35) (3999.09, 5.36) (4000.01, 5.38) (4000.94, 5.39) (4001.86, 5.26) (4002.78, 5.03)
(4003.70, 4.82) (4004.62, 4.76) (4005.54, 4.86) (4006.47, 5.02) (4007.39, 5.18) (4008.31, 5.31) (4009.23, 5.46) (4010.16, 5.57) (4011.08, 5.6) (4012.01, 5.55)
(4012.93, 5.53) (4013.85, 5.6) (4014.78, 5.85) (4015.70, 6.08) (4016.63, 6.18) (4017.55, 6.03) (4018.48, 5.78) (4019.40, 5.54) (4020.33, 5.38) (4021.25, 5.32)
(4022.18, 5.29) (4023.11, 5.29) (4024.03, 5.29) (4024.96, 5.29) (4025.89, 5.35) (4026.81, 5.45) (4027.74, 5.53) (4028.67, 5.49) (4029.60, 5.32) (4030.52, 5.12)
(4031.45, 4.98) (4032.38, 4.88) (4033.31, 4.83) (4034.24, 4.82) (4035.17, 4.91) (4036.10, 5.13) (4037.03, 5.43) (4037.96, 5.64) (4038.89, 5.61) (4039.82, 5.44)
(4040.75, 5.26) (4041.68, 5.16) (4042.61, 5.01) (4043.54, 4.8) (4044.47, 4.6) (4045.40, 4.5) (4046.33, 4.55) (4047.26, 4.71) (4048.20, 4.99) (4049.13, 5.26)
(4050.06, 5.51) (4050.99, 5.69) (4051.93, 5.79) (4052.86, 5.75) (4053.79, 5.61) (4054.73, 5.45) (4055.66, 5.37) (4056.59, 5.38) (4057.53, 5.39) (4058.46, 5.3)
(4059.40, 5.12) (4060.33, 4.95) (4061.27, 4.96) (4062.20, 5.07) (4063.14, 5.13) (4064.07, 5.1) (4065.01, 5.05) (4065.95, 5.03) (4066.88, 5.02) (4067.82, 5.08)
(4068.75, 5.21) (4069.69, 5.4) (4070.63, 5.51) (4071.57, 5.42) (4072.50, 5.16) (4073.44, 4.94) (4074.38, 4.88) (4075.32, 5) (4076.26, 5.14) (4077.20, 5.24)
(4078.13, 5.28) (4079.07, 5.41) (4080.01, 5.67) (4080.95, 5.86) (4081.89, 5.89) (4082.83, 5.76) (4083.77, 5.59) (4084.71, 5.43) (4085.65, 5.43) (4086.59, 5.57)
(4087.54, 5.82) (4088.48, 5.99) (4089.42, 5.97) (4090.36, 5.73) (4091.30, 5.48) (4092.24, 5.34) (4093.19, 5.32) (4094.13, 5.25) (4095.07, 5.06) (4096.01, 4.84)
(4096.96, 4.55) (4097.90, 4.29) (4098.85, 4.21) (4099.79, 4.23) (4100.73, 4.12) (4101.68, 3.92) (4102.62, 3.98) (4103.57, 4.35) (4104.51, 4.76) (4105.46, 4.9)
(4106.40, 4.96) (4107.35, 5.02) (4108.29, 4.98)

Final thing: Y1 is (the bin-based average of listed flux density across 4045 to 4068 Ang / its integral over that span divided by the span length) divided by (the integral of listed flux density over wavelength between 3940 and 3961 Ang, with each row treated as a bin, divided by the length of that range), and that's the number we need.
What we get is 1.4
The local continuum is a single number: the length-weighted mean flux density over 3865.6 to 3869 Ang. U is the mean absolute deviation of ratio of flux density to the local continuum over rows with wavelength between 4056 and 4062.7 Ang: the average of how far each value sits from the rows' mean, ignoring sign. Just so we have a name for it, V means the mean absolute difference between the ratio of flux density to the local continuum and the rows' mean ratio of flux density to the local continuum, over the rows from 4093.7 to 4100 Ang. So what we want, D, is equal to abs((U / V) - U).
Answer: 0.4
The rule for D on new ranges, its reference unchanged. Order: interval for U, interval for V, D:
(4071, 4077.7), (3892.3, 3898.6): 1.5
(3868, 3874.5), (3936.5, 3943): 0.7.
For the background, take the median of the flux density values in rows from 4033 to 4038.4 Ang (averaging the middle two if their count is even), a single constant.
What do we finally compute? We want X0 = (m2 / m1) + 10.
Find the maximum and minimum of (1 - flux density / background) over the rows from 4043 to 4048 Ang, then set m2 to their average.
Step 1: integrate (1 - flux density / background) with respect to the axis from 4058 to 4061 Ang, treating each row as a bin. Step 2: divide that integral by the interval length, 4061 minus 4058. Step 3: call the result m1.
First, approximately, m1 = -0.02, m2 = 0.07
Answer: 6.0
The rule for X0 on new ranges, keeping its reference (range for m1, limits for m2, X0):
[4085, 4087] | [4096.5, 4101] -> 8.5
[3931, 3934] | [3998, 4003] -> 9.9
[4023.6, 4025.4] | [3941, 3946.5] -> 3.5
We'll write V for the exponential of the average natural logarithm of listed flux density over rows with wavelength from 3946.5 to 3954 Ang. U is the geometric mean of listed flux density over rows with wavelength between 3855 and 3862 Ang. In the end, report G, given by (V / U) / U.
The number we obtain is 0.38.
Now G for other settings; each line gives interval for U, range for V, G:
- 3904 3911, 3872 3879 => 0.23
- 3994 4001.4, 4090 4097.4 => 0.18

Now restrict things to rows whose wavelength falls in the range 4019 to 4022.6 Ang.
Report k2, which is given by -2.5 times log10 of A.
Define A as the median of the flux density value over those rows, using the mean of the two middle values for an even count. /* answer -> -1.82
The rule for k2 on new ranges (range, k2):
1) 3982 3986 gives -1.64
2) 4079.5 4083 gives -1.91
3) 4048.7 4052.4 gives -1.87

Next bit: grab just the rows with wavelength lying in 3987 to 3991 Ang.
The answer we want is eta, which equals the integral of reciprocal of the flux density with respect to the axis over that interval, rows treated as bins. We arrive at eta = 0.79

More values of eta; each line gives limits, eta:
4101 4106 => 1.15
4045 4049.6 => 0.96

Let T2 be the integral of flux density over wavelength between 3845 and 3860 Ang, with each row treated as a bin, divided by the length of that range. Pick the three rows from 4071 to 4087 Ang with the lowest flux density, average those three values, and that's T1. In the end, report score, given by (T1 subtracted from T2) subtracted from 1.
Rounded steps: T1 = 4.9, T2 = 3.33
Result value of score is 2.6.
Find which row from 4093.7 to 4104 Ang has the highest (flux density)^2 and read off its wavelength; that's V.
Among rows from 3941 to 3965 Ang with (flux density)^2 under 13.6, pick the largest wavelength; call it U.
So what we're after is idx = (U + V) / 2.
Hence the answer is 4029.2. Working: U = 3964.25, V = 4094.13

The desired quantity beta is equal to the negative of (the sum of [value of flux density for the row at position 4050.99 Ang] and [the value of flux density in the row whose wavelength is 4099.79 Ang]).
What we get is -9.9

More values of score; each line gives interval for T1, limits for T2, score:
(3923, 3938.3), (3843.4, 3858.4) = -0.6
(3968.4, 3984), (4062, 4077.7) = -2.0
